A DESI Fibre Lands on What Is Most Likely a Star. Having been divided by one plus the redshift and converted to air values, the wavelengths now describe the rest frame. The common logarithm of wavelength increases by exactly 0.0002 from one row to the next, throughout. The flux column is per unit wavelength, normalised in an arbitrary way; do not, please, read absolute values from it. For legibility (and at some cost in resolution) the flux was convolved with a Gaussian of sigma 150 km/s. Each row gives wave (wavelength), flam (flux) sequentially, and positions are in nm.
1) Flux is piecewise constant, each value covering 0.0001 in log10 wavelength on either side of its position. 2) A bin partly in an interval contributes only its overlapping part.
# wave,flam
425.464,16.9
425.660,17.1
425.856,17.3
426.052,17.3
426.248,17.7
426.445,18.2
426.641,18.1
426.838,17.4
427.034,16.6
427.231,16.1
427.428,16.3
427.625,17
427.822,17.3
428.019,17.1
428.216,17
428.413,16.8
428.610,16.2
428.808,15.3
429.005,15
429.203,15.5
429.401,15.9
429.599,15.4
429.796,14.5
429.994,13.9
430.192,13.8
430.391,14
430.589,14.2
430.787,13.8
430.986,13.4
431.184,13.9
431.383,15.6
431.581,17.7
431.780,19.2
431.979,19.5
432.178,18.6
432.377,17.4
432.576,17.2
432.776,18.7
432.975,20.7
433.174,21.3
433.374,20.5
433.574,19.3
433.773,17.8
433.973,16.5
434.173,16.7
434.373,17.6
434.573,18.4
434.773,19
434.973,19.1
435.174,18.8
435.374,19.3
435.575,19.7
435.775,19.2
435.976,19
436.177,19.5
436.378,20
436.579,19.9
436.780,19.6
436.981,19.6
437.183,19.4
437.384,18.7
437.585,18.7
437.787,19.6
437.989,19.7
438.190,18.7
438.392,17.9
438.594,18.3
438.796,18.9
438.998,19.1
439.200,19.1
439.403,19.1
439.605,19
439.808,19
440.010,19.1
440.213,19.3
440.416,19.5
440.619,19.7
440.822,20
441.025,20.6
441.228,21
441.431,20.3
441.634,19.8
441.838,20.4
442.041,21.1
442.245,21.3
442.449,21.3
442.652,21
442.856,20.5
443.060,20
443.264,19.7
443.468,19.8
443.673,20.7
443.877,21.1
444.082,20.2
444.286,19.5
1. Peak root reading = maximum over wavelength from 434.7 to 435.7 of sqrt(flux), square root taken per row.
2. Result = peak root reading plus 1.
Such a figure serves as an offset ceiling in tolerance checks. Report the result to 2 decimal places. 5.44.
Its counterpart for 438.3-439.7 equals 5.37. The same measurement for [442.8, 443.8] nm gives 5.55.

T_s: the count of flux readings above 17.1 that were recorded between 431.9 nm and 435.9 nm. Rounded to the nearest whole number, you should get 18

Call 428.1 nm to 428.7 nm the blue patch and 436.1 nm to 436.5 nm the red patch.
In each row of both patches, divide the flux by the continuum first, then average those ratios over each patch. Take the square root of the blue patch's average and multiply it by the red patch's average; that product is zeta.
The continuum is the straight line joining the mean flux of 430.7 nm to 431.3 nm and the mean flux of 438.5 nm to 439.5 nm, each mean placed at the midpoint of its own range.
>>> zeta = 1.36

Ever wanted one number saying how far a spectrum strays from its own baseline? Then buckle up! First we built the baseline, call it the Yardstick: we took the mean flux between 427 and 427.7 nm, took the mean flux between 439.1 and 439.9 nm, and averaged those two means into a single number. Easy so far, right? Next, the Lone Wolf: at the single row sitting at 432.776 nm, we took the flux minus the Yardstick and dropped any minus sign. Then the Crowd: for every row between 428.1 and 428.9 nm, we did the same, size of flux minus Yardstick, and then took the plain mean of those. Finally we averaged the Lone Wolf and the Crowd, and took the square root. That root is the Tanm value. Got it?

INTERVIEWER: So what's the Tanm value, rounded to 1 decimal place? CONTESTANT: 1.1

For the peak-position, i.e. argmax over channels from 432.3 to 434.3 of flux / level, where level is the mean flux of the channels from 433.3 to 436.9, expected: 433.174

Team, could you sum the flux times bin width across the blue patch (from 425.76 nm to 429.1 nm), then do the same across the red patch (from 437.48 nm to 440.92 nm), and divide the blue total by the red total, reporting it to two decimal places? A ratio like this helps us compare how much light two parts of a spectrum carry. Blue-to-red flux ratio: 0.86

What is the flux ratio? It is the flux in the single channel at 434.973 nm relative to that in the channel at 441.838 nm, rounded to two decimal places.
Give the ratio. 0.94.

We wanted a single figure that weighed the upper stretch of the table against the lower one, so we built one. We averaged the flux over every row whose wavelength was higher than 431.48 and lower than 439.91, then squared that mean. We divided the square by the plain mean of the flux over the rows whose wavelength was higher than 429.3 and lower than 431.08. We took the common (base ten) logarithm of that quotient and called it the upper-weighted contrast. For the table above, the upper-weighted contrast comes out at 1.40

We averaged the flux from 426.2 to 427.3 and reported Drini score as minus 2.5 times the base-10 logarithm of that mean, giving -3.10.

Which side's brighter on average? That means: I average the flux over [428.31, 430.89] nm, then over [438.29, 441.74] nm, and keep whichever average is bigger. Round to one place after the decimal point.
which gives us 19.4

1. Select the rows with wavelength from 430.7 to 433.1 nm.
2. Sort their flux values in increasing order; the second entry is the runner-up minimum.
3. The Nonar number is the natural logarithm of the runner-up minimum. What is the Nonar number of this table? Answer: 2.62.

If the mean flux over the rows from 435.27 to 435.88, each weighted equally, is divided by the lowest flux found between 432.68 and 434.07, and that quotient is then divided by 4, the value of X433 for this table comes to 0.294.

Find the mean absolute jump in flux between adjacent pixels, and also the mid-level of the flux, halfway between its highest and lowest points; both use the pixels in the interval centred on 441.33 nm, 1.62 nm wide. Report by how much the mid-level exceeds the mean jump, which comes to 20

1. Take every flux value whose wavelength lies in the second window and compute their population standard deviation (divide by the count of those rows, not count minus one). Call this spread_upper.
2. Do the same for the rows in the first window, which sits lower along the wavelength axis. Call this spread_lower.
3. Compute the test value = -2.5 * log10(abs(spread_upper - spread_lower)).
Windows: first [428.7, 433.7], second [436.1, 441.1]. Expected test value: -0.70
